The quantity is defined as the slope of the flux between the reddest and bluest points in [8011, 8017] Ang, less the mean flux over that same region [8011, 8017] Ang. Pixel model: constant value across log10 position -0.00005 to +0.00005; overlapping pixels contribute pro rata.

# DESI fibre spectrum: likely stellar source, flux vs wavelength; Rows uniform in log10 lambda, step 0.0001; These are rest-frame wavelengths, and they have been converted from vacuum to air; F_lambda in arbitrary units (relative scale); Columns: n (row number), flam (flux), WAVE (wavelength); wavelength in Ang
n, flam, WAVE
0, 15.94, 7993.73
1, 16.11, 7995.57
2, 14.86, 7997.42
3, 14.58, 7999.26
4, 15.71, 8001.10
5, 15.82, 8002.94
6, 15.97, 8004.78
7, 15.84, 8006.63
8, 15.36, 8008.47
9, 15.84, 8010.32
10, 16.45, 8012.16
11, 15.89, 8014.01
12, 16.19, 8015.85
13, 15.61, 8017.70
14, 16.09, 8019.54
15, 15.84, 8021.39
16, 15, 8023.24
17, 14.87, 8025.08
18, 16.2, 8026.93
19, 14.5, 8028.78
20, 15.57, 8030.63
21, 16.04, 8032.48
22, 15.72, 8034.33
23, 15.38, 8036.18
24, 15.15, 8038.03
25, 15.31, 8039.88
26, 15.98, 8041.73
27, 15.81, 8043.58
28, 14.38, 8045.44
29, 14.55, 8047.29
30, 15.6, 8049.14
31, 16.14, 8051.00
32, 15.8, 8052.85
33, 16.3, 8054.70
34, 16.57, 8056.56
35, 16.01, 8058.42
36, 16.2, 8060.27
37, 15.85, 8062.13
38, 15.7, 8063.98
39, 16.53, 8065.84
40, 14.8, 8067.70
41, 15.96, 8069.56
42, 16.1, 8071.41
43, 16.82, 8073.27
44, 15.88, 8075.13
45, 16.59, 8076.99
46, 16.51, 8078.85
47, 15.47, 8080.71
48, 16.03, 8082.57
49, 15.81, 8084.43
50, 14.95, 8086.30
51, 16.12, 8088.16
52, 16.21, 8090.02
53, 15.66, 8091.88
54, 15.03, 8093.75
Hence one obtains -16.2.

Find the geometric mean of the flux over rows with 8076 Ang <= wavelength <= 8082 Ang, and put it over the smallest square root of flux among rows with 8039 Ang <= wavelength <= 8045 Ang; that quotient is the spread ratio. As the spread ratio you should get 4.14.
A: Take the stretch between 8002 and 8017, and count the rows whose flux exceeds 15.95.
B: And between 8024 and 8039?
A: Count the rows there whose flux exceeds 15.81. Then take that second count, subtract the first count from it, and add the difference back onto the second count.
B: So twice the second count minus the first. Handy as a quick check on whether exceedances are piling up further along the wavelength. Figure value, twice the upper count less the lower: 1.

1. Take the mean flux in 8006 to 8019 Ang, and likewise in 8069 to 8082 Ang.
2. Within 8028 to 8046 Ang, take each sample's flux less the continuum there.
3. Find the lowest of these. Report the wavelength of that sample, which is 8045.44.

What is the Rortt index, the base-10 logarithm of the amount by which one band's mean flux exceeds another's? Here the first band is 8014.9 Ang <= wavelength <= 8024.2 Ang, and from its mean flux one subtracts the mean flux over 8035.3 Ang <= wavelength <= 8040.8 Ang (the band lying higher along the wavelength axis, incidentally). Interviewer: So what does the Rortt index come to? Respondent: -0.3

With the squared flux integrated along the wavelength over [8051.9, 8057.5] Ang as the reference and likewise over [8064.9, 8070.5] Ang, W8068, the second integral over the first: 0.95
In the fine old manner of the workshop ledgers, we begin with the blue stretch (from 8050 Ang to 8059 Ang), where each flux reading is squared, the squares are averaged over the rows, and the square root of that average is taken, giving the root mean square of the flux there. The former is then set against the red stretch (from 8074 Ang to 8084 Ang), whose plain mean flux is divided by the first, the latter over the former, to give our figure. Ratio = 1.00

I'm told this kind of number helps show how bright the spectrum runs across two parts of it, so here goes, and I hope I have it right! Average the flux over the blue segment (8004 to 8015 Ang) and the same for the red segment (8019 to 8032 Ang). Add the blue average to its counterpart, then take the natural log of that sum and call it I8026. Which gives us 3.44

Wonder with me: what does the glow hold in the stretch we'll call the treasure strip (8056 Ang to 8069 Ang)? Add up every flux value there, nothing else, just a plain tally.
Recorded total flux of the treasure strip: 111.7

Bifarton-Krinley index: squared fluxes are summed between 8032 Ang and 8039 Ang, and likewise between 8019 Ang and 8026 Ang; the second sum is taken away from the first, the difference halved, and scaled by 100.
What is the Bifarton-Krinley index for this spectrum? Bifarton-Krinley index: 728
